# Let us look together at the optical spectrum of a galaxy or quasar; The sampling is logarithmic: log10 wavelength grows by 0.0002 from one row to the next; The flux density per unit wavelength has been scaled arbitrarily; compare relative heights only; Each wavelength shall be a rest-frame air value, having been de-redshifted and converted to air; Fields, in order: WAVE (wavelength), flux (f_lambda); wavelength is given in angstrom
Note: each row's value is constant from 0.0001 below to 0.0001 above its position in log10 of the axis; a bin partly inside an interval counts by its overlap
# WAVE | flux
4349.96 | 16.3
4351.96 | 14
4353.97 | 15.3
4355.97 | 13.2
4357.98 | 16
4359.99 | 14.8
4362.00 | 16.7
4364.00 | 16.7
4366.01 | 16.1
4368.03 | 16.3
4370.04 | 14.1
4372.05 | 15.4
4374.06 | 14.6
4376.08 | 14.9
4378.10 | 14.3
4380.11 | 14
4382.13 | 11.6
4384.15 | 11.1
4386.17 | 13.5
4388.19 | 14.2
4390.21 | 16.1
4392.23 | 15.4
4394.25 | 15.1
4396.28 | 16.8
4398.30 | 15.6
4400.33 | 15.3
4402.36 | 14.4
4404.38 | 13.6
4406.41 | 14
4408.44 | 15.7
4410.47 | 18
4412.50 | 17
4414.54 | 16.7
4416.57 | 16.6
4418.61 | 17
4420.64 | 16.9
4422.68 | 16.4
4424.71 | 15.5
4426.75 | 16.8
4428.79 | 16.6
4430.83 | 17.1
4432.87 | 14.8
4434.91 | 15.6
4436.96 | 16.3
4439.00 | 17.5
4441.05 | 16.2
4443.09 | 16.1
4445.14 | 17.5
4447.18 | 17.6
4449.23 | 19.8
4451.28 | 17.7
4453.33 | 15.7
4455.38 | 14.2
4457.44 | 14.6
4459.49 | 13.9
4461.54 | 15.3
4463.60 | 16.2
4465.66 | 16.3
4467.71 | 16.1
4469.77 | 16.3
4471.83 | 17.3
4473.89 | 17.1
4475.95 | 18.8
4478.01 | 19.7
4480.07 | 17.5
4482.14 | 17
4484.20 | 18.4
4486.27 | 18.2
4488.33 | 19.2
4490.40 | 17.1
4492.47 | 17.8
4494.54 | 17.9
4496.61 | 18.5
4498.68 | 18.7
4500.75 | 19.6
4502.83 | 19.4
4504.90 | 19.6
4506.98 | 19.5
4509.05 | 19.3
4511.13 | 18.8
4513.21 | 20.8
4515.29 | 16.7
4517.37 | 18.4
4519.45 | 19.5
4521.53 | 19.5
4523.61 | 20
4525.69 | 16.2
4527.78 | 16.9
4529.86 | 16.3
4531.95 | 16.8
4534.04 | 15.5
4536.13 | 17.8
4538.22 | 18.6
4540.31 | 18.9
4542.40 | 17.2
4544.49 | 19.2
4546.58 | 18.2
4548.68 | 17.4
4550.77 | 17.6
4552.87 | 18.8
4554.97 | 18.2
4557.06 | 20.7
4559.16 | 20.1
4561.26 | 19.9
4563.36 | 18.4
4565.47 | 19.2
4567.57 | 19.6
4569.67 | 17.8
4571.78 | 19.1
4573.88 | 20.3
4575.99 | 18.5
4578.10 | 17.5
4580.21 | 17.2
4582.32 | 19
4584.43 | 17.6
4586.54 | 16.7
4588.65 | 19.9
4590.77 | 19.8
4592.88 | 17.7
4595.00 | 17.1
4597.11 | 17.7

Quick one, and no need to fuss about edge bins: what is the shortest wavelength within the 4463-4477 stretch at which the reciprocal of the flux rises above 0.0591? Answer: 4463.60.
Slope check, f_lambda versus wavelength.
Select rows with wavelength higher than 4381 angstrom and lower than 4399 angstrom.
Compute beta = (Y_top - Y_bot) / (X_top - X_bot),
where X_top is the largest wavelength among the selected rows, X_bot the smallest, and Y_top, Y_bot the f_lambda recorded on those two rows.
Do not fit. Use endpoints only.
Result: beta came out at 0.25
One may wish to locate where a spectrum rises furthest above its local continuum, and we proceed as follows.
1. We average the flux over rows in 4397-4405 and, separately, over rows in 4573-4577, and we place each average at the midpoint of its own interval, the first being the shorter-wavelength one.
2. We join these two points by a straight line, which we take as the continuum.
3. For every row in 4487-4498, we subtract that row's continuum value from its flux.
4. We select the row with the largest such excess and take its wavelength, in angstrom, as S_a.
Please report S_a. 4488.33 angstrom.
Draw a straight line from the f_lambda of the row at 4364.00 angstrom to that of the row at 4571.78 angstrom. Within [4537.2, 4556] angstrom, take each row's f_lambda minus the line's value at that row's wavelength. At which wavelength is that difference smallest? 4542.40 angstrom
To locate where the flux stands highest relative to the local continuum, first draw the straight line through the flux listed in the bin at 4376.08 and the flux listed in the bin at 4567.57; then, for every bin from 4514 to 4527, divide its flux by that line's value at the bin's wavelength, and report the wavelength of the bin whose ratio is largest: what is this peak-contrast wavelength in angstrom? 4523.61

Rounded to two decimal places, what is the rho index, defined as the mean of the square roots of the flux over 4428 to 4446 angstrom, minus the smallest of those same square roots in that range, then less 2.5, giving -2.30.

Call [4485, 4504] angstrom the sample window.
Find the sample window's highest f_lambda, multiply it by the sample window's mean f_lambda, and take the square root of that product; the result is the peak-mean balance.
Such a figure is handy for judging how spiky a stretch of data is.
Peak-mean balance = 19.0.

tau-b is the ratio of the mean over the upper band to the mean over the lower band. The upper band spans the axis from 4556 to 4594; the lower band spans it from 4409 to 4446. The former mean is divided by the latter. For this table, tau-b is 1.14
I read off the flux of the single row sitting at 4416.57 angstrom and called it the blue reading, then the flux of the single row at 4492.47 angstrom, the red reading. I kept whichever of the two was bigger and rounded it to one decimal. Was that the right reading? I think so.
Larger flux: 17.8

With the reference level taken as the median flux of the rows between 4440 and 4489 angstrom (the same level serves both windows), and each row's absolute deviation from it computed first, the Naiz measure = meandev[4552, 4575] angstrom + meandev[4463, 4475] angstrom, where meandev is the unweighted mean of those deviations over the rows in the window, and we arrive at 2.83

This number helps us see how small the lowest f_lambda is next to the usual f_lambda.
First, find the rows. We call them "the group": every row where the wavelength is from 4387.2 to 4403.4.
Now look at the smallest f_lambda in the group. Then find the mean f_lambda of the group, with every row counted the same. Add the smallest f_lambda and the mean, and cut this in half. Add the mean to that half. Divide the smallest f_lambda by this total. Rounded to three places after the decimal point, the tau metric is 0.471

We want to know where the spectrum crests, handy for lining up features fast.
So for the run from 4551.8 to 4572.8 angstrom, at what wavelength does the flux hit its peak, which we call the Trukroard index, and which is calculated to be 4557.06 angstrom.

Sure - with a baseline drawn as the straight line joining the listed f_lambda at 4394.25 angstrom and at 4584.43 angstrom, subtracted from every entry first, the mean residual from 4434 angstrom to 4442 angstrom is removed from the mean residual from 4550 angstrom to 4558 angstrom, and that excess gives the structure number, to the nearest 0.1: 0.9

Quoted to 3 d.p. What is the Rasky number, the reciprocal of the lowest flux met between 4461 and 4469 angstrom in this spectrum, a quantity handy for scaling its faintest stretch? 0.065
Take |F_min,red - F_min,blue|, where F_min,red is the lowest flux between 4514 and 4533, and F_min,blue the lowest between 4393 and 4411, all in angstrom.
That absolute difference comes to 2.6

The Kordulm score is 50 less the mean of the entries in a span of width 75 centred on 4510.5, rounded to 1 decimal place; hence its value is 31.7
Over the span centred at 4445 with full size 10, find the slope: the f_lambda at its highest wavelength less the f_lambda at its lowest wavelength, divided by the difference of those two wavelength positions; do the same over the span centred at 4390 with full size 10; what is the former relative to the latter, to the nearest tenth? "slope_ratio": 2.2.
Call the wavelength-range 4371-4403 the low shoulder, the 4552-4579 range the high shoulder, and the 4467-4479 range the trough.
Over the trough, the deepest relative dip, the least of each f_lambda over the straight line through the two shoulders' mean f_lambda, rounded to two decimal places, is 0.97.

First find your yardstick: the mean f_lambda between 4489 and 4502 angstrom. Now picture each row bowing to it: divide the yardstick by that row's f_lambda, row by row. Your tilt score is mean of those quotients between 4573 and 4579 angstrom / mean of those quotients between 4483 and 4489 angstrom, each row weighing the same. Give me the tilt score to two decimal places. 0.99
